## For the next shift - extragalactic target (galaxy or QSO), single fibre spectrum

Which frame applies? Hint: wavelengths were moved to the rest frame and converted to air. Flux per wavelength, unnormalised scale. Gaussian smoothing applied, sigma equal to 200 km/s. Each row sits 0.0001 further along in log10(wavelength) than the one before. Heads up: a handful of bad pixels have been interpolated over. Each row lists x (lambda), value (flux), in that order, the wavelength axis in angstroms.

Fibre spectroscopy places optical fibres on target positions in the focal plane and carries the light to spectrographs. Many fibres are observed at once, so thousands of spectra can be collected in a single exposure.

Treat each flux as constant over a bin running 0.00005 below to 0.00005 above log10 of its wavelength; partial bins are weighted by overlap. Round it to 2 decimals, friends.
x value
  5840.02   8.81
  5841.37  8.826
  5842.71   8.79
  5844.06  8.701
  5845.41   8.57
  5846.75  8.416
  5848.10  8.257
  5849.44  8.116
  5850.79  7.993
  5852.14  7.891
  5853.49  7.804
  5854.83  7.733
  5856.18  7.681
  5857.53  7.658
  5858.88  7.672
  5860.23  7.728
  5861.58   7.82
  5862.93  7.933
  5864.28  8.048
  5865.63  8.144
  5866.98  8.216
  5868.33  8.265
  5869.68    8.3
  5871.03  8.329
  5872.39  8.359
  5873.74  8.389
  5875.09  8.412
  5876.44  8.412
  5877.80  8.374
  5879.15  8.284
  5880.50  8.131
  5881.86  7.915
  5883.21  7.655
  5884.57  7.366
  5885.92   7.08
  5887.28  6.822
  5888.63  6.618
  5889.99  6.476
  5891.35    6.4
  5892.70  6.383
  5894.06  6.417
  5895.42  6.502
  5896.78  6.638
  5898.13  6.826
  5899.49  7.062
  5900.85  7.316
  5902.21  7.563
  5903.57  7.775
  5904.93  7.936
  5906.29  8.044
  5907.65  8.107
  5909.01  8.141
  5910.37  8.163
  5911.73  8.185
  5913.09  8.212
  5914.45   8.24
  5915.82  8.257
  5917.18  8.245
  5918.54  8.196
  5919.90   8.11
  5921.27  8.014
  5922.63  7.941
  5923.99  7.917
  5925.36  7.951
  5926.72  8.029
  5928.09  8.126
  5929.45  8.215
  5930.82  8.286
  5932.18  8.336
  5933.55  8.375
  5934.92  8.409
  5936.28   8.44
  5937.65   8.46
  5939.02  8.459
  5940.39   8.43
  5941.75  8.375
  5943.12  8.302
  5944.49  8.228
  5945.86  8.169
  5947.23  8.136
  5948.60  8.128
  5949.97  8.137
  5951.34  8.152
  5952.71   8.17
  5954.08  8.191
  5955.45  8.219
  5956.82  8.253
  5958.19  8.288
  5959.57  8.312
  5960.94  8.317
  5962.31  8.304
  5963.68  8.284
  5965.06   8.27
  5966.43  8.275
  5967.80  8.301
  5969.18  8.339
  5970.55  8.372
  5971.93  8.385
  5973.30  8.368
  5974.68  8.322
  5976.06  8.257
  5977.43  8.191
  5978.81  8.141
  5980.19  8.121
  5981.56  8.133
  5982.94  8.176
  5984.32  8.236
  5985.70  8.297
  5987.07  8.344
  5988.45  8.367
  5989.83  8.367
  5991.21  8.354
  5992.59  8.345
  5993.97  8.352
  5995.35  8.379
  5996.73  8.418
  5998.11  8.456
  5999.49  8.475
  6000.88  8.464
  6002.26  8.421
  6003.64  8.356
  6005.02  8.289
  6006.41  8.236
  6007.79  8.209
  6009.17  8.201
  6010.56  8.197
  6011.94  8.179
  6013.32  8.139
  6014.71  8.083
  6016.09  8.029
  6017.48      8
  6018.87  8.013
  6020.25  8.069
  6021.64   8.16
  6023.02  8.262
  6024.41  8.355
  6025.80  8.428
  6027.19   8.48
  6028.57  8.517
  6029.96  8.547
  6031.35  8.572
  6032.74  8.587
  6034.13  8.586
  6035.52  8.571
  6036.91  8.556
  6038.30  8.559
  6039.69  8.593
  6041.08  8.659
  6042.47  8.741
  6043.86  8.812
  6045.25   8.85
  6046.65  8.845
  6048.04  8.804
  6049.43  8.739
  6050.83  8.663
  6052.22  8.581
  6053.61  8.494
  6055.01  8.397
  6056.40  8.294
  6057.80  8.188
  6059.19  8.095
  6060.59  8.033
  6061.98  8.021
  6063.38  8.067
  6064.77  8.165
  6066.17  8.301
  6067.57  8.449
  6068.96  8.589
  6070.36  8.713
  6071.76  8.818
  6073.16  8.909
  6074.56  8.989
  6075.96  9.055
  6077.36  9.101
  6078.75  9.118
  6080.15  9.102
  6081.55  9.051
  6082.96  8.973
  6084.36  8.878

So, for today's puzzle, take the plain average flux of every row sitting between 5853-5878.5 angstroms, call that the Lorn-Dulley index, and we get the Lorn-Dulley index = 8.07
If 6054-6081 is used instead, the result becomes 8.55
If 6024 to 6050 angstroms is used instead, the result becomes 8.62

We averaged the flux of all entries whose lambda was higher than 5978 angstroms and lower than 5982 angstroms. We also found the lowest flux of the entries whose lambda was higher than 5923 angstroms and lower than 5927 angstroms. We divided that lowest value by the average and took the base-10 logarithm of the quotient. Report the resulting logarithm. -0.012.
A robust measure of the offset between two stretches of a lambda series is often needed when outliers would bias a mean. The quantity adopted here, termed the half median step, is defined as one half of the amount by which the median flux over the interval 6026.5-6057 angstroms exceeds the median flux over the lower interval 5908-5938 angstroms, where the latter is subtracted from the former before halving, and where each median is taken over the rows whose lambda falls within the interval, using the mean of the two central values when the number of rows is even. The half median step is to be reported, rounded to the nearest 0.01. 0.19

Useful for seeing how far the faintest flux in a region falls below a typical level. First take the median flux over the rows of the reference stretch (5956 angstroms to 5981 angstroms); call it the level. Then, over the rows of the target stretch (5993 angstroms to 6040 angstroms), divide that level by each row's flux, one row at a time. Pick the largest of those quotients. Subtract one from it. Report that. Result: 0.037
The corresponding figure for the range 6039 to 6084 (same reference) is 0.034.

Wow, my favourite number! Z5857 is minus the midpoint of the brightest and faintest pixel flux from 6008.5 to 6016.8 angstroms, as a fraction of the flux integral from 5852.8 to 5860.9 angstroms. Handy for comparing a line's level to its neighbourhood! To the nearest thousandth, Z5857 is -0.130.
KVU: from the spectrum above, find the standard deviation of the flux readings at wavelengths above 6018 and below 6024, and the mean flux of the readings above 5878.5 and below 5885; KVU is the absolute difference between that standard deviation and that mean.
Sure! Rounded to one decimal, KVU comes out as 7.8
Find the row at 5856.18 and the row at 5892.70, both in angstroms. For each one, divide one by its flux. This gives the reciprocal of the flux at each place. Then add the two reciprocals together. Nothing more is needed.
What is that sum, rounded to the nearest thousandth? 0.287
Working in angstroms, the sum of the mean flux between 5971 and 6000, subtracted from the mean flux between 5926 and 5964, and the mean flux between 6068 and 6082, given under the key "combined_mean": 8.9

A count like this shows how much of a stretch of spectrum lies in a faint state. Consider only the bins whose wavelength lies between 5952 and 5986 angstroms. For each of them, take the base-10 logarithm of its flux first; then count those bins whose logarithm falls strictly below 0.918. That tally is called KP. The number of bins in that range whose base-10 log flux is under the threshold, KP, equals 13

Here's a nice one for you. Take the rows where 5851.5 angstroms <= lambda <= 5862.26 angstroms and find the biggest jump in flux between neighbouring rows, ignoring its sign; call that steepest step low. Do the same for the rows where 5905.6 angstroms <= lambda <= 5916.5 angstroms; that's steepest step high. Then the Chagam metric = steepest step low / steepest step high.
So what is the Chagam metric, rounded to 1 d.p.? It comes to 1.5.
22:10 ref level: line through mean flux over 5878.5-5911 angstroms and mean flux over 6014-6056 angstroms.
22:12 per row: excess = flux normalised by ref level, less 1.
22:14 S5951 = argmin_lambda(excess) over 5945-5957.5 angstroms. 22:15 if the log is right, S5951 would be 5949.97 angstroms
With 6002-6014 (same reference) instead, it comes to 6013.32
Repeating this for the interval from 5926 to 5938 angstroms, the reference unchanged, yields 5926.72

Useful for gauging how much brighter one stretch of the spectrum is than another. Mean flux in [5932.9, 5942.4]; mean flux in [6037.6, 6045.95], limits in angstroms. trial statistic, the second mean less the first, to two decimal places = 0.28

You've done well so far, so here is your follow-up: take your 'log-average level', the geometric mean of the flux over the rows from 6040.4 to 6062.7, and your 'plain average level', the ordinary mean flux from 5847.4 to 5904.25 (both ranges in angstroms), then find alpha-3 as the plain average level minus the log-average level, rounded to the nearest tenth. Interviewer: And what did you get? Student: -0.9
